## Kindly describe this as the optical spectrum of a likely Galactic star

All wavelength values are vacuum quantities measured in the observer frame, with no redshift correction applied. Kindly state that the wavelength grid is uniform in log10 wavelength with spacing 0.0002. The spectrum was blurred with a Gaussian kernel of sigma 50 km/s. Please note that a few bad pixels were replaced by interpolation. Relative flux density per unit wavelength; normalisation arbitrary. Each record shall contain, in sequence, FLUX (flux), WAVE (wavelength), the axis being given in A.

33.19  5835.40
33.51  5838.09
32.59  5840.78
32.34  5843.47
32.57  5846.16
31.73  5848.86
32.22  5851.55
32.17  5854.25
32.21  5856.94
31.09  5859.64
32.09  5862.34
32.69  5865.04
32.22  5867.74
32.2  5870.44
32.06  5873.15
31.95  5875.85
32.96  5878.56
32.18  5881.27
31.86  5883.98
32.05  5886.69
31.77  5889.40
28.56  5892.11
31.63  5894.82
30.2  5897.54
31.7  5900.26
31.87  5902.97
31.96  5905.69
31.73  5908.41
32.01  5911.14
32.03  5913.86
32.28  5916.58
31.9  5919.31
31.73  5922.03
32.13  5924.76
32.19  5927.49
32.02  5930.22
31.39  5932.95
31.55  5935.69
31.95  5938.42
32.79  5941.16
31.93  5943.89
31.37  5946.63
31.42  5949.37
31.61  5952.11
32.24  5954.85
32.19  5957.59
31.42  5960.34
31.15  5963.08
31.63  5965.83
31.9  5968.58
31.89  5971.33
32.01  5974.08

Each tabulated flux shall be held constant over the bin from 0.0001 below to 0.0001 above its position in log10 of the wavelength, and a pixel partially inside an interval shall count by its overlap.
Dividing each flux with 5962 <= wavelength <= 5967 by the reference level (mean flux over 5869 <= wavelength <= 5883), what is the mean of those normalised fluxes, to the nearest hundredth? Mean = 0.97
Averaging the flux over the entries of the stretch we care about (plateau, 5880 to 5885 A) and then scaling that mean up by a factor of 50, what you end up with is 1601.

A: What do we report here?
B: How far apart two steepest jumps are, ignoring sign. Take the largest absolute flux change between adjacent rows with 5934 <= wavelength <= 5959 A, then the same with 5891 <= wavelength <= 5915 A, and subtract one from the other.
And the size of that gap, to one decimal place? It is 2.2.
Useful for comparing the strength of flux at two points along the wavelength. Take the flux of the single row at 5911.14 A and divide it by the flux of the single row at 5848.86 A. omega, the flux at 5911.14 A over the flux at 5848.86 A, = 1.01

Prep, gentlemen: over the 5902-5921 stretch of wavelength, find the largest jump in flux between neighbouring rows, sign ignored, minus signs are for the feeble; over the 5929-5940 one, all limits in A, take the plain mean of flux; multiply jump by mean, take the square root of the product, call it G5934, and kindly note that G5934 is 3.5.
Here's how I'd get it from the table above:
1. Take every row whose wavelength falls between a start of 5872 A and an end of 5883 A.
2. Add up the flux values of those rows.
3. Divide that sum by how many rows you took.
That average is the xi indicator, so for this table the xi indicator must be 32.3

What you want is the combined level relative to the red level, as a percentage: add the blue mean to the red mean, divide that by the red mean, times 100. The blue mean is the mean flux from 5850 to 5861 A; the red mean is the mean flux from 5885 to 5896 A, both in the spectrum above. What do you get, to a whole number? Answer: 203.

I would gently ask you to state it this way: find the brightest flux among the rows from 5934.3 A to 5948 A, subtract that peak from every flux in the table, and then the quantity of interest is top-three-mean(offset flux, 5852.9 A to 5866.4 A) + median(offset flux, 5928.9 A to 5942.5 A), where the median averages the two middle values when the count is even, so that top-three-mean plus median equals -1.27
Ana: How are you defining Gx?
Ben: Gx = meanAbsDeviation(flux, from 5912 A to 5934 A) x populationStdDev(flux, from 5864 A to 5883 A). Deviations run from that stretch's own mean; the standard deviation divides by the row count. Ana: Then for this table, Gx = 0.072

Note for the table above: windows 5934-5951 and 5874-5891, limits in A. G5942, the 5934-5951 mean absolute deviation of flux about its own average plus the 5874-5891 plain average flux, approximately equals 32.5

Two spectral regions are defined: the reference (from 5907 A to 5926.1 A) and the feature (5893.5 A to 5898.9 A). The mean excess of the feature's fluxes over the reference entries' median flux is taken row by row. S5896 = -1.1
